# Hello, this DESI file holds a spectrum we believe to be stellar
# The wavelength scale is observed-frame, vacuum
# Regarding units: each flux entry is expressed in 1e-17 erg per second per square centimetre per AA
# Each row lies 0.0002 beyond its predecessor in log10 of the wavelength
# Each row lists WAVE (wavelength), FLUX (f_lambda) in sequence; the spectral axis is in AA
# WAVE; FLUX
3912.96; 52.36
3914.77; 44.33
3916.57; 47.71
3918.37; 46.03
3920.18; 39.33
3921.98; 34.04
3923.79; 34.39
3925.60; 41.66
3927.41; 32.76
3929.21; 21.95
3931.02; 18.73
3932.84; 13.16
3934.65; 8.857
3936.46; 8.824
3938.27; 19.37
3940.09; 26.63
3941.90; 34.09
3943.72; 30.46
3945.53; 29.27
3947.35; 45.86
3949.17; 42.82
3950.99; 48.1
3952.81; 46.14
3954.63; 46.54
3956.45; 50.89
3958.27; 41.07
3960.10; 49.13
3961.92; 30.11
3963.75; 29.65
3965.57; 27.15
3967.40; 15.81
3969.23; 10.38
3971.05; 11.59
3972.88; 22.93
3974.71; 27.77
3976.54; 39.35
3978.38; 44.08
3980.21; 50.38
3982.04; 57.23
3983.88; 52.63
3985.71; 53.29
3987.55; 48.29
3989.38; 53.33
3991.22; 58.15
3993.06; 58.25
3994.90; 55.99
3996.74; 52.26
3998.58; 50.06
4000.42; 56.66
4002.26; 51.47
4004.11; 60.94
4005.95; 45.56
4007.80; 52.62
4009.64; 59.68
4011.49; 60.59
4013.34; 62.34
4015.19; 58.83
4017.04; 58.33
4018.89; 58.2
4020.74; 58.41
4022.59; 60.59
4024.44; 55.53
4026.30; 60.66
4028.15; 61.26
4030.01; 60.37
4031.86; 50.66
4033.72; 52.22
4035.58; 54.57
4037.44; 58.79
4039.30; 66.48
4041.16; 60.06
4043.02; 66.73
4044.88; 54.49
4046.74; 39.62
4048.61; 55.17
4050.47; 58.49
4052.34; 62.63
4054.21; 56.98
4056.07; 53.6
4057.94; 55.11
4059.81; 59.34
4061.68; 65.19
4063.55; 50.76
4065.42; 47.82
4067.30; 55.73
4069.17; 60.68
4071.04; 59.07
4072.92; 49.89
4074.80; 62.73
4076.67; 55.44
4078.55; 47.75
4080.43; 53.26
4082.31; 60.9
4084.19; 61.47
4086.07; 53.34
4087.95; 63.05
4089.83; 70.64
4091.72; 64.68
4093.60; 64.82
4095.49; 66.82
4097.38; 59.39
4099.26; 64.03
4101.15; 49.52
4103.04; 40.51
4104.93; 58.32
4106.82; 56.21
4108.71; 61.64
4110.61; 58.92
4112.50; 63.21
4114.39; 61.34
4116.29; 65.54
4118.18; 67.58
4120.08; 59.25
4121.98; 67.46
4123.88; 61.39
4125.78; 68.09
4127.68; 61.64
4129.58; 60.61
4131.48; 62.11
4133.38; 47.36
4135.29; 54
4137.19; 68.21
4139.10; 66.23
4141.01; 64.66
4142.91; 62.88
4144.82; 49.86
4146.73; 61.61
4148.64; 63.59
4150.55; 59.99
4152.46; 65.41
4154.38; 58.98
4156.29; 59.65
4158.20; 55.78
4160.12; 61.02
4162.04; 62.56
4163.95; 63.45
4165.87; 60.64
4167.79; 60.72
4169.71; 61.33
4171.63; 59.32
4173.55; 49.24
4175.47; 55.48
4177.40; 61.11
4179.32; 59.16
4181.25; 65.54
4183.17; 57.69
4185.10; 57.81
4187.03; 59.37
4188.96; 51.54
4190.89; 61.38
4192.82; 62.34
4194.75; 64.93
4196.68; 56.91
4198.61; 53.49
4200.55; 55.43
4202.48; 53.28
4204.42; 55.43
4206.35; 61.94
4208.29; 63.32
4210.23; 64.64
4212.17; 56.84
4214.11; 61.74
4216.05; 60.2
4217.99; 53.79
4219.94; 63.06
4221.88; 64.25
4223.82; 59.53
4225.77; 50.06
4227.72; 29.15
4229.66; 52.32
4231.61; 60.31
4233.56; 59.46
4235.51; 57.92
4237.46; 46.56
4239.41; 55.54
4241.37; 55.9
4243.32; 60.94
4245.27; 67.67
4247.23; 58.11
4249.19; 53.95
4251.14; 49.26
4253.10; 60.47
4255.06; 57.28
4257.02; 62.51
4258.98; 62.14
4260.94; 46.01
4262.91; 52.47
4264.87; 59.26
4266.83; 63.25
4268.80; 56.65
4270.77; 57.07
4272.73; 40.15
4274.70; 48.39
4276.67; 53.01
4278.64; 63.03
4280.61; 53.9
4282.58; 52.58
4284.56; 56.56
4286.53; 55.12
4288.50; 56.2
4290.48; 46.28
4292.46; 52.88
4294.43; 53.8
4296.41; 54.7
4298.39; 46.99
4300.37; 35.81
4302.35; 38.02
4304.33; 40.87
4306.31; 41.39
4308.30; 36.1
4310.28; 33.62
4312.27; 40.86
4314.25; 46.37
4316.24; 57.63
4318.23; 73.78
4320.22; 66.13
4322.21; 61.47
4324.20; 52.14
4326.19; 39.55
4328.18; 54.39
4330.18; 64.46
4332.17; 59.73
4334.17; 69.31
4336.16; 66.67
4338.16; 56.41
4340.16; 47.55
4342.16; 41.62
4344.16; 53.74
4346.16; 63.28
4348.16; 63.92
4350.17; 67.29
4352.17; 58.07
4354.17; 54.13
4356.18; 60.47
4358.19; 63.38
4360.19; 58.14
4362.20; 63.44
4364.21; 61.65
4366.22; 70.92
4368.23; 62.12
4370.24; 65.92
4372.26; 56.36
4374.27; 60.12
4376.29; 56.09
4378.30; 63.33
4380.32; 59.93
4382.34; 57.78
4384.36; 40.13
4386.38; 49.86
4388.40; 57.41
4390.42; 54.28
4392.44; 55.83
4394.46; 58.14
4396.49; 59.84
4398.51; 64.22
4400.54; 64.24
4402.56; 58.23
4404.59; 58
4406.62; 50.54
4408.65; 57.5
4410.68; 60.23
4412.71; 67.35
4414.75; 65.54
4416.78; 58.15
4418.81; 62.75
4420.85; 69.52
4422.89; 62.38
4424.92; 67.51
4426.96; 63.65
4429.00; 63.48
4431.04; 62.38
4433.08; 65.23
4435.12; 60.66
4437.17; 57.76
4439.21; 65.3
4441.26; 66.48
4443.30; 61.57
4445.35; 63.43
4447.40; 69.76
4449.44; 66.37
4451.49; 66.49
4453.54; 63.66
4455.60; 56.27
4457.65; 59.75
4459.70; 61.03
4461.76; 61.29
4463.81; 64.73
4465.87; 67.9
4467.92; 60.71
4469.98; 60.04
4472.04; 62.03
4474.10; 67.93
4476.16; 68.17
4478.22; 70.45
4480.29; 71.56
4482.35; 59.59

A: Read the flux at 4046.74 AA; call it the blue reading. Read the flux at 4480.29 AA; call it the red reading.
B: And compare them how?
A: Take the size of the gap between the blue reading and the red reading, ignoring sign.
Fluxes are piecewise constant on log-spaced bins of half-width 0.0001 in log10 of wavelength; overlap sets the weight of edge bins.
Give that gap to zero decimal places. 32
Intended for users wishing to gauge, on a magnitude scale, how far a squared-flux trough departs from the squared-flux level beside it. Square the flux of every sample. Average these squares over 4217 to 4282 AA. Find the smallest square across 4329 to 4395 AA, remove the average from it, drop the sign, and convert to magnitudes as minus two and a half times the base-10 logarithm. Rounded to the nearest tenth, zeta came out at -8.0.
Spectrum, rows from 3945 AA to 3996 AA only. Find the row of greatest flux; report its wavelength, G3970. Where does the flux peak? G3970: 3993.06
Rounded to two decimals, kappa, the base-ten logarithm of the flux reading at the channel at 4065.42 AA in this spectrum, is 1.68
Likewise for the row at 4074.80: 1.80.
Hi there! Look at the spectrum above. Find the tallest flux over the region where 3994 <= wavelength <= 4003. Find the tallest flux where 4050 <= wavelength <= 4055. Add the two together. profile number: 119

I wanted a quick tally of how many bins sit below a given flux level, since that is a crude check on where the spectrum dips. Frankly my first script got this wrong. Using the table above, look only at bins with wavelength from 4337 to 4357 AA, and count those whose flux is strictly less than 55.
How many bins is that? 4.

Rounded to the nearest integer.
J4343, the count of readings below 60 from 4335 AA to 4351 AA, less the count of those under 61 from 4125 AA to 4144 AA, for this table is 1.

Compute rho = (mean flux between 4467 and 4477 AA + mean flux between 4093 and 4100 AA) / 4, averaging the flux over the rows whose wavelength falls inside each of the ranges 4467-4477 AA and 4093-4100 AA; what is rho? 31.9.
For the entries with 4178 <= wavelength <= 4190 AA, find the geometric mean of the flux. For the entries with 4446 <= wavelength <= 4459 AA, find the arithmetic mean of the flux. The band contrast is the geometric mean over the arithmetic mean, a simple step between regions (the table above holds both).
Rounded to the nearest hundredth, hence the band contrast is 0.92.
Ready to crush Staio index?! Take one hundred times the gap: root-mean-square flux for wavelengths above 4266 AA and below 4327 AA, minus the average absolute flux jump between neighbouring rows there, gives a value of 4541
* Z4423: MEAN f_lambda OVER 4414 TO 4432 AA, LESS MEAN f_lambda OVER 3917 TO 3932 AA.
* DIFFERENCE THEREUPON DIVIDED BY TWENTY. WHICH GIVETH 1.5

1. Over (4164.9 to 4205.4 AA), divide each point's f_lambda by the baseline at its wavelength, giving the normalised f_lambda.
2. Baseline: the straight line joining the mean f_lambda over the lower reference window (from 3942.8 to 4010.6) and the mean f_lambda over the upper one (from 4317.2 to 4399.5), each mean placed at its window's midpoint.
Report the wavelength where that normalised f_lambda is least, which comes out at 4173.55 AA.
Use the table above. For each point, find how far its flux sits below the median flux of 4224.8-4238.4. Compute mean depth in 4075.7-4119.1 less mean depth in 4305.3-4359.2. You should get -4.2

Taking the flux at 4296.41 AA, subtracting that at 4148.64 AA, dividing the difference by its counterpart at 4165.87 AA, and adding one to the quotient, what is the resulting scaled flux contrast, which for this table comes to 0.85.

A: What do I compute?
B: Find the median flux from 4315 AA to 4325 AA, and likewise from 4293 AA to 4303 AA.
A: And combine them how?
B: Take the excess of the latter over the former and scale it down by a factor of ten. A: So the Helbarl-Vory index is -1.4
